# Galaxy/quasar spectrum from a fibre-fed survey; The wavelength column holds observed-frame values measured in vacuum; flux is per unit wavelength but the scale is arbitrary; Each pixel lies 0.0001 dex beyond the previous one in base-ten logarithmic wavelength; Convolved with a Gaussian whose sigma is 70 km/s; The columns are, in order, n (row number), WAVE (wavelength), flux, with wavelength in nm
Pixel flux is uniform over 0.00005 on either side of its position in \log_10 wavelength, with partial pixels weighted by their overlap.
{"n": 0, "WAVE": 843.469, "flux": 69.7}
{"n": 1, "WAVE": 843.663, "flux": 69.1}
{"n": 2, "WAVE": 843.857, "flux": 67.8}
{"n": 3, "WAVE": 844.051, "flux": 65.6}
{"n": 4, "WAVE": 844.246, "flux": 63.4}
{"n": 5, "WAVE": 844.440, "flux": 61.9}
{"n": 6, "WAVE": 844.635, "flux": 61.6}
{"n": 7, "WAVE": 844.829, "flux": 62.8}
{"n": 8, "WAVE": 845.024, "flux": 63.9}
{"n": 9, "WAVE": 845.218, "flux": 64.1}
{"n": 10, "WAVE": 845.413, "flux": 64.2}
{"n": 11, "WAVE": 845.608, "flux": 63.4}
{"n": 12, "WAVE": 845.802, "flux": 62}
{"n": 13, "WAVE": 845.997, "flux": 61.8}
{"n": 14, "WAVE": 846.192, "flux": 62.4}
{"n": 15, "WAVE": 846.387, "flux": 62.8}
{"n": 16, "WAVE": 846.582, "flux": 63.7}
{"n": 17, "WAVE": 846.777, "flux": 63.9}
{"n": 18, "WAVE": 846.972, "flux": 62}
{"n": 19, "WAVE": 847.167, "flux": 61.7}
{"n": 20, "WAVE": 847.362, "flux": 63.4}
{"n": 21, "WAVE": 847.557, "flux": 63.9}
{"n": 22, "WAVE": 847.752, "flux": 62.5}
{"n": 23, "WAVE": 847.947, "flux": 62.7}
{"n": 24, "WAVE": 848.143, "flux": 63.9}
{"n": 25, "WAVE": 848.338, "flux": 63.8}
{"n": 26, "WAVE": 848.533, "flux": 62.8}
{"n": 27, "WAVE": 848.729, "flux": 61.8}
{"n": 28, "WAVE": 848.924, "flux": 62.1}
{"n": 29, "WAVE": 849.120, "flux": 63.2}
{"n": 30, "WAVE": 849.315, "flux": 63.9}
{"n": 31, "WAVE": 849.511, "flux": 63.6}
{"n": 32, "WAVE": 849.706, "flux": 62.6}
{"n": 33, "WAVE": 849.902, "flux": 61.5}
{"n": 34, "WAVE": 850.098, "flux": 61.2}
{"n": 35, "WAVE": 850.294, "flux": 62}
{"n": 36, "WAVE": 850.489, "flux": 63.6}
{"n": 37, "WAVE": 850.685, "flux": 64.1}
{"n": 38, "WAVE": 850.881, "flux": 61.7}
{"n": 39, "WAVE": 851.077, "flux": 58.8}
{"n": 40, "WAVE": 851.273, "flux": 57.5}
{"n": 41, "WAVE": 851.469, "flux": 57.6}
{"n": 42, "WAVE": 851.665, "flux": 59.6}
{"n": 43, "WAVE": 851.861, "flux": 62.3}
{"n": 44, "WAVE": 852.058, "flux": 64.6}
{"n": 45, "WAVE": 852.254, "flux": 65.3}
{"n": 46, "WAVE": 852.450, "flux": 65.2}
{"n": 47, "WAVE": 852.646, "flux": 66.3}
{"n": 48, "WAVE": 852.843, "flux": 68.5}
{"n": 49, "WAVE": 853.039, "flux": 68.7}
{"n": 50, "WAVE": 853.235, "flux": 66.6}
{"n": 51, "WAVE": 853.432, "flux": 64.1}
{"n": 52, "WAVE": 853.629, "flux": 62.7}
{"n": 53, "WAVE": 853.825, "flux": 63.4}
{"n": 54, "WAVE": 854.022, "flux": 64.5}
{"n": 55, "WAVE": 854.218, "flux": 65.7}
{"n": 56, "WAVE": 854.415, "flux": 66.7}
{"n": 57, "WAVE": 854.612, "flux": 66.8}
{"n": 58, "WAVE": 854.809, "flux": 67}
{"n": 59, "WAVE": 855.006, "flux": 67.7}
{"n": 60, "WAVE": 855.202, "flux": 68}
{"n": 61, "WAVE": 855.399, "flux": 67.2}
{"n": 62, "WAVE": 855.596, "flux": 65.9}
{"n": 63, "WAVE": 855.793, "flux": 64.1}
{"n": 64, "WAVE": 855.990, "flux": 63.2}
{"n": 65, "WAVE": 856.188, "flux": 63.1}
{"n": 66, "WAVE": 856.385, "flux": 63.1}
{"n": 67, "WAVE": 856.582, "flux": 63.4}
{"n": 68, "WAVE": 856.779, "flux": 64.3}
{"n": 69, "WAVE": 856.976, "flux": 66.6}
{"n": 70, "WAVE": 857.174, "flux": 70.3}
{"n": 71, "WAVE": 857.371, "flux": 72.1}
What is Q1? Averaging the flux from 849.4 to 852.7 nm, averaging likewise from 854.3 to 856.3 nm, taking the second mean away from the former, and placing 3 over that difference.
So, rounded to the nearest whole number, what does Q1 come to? -1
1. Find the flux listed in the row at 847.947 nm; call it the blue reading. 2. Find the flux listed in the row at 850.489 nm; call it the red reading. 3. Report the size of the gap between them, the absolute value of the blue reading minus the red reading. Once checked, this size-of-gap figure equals 0.9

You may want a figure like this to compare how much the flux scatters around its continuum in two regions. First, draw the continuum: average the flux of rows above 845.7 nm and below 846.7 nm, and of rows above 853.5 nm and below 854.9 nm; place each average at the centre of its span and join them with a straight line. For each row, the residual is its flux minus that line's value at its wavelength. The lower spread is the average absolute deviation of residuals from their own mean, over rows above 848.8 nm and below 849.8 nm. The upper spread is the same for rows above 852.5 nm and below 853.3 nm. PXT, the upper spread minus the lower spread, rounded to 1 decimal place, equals 0.5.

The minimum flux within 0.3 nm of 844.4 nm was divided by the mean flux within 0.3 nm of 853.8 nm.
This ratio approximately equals 0.97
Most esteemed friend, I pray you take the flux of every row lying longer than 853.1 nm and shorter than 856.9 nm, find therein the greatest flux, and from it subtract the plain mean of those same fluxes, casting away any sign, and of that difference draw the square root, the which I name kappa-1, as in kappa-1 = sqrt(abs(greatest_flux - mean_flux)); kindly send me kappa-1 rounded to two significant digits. 1.7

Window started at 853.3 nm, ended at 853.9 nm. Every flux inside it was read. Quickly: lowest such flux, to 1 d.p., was 62.7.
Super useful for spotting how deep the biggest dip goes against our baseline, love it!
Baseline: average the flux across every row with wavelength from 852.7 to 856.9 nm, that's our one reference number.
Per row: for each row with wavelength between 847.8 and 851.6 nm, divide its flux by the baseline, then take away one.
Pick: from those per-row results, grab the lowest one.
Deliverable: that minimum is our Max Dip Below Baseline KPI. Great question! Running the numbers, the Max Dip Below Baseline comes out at -0.122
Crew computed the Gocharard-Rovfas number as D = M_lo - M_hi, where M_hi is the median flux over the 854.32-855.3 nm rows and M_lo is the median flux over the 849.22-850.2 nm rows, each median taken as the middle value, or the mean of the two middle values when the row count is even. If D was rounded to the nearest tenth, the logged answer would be -4.4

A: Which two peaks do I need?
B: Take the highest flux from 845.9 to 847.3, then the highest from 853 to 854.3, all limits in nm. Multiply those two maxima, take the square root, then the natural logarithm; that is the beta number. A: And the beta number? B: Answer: 4.19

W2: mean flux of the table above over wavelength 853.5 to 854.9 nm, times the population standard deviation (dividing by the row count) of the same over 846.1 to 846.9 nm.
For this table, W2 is 40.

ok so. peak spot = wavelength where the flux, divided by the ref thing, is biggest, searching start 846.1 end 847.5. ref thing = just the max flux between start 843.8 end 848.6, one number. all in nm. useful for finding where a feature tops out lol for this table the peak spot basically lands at 846.777 nm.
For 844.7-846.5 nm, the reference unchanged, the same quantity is 845.413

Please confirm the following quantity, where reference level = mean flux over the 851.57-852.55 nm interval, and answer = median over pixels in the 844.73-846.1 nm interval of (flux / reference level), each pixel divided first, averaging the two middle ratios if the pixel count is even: 1.000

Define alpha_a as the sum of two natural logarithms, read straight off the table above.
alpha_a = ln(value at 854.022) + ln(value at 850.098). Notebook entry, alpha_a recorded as 8.28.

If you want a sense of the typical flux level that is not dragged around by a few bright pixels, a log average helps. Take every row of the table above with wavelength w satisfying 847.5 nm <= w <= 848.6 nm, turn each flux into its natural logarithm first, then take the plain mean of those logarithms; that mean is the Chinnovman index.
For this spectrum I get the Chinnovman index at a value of 4.15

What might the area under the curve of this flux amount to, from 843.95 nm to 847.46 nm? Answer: 221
